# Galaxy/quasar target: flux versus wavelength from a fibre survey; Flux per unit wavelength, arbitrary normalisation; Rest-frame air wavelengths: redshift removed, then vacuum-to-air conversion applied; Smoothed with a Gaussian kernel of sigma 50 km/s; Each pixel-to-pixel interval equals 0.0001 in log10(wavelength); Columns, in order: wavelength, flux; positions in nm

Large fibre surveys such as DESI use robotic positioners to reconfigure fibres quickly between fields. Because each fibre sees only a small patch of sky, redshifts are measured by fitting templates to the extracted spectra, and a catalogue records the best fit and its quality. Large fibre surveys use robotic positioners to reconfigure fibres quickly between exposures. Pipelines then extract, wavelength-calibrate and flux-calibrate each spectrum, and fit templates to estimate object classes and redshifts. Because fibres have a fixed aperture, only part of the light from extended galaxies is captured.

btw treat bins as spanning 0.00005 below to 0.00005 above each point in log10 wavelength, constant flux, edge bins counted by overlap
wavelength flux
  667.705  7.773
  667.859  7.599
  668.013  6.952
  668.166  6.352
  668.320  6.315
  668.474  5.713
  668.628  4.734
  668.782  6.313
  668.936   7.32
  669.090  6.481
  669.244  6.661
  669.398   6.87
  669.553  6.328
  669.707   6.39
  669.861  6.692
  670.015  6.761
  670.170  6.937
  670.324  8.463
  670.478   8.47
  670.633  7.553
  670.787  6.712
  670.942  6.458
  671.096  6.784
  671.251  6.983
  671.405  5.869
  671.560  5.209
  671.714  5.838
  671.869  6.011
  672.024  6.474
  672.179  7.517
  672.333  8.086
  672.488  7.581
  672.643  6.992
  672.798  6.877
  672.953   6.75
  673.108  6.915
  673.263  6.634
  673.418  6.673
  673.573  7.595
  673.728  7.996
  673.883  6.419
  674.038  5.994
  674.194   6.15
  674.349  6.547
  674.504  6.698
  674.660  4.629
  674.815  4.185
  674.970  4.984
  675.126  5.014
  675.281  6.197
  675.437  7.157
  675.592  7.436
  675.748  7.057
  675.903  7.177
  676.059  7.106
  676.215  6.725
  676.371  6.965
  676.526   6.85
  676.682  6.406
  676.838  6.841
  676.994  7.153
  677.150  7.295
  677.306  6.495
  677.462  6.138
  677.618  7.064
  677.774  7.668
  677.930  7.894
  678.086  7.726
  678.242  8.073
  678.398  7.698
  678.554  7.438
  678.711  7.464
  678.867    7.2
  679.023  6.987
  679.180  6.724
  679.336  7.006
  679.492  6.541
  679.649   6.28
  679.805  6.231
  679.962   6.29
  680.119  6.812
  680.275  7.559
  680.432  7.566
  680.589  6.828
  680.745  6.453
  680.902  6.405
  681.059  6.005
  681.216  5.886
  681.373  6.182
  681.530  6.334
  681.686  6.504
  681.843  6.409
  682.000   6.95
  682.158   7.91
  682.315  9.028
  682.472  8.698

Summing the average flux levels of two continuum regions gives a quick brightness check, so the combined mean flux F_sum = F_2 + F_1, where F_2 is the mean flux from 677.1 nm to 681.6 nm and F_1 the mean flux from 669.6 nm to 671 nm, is 14.1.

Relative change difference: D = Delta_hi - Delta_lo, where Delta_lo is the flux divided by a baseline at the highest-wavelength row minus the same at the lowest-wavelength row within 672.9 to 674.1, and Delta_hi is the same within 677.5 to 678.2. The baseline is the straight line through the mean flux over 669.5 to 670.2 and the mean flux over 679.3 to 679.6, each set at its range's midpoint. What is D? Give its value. 0.21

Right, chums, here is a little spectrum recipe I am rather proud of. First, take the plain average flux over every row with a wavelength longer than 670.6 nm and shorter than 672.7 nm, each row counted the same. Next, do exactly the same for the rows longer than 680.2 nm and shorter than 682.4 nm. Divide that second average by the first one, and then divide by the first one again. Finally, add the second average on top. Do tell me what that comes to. 7.01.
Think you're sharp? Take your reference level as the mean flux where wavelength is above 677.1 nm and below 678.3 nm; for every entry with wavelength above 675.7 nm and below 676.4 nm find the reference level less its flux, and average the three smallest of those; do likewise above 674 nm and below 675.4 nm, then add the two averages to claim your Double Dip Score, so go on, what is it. 1.0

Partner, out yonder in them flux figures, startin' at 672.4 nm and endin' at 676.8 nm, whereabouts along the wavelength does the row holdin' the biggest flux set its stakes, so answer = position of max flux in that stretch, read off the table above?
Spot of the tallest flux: 673.728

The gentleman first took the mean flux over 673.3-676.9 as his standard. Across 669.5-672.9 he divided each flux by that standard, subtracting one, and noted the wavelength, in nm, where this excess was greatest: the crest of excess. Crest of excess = 670.478 nm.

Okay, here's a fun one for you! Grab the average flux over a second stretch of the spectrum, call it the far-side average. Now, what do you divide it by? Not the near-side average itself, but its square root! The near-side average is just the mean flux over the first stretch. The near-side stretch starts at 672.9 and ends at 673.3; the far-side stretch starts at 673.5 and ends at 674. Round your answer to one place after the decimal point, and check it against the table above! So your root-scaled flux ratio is 2.8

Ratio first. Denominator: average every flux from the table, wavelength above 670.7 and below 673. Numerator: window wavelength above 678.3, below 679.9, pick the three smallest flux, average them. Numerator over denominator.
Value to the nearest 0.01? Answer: 0.95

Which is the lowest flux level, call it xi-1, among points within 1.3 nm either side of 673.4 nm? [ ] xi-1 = 4.629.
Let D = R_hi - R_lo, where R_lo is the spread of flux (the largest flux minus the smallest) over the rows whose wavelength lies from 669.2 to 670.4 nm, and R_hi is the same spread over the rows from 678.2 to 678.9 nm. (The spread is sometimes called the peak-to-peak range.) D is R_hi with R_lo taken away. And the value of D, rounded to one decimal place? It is -1.3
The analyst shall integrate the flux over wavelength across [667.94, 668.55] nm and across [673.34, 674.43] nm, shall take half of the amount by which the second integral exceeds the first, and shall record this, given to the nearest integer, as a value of 2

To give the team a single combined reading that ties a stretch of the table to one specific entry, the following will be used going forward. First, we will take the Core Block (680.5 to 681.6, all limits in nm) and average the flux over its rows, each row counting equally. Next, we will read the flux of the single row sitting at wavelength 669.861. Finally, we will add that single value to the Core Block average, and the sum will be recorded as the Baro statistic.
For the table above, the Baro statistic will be 13.0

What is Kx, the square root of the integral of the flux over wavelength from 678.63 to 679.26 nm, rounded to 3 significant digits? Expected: 2.11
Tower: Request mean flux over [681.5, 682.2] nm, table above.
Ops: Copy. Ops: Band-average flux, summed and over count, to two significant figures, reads 6.8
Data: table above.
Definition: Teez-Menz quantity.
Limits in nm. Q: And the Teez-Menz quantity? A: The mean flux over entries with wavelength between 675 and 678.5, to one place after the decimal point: 7.0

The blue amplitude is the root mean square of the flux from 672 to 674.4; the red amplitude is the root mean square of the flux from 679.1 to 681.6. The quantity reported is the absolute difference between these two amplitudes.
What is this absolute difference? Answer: 0.39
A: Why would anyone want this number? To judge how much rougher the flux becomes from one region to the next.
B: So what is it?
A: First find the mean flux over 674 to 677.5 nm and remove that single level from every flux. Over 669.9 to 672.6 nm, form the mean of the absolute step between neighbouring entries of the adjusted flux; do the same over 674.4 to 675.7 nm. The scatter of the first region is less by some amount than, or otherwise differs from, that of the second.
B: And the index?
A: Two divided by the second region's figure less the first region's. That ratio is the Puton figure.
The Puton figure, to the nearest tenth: 8.5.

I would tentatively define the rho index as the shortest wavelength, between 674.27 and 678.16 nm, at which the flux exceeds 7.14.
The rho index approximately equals 675.437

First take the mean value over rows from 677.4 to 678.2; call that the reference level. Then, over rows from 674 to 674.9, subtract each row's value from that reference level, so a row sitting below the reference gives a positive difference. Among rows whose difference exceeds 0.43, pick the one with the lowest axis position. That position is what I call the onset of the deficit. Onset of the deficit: 674.038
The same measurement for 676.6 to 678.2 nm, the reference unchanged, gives 676.682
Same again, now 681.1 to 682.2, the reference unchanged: 681.216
